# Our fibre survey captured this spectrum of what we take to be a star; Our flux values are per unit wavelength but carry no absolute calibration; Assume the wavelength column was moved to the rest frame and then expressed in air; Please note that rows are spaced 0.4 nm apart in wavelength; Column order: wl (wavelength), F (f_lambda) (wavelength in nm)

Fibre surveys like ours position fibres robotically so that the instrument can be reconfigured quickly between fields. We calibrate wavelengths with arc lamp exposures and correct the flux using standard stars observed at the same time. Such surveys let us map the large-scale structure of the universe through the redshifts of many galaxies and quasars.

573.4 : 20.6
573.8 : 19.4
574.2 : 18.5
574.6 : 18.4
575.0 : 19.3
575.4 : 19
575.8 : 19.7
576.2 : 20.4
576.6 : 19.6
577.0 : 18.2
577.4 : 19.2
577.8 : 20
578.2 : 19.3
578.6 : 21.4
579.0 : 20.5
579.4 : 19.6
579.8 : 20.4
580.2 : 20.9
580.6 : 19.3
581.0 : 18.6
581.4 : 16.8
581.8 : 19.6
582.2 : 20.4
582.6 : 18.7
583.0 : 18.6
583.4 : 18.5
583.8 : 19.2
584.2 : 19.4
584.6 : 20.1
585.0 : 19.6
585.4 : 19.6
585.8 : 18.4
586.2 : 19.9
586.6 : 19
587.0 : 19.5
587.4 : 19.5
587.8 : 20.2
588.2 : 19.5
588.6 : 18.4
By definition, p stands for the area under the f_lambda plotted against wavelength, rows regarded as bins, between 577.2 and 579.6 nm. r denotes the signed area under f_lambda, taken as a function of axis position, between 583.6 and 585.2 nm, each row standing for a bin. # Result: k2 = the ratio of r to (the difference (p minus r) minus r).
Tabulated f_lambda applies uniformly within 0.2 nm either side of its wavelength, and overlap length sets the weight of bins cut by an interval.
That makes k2 -2.1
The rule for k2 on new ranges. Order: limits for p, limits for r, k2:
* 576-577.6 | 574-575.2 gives -1.6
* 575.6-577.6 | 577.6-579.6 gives -1.0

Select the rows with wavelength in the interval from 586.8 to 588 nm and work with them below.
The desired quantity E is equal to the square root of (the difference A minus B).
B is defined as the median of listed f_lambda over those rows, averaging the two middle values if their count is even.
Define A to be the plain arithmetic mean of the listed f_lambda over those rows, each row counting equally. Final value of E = 0.48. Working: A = 19.7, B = 19.5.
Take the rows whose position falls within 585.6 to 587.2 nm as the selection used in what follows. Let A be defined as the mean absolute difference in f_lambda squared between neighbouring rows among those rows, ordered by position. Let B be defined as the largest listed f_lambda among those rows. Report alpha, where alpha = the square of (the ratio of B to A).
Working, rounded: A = 37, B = 19.9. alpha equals 0.3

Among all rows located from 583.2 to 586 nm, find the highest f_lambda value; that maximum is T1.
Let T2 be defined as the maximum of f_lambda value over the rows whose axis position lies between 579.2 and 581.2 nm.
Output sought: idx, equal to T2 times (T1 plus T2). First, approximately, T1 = 20.1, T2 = 20.9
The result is 857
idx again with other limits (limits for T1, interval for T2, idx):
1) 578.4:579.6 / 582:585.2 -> 853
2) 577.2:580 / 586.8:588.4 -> 840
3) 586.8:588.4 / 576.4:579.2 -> 890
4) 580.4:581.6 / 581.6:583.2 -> 810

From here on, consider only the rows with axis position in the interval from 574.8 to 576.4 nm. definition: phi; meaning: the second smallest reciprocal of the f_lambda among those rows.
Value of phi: 0.0508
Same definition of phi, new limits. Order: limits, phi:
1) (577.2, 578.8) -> 0.0500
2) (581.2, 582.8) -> 0.0510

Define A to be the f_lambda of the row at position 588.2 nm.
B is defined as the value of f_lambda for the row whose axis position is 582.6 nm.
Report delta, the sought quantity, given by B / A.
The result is 0.96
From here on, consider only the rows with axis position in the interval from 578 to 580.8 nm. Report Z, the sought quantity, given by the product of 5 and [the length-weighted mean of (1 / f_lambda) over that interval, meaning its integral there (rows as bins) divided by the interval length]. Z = 0.248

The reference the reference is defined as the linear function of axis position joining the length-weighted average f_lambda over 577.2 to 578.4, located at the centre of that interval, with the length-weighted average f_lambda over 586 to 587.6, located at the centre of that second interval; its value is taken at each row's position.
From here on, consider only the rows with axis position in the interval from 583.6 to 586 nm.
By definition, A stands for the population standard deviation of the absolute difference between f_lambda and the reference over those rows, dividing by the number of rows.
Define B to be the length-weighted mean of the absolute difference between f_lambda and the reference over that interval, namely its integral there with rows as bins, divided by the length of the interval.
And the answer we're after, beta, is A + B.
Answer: 0.7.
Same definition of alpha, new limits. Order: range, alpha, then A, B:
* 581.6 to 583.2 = 0.4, 34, 20.4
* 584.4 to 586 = 0.8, 22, 20.1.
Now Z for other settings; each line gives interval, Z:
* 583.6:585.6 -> 0.255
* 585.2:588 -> 0.257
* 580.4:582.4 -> 0.265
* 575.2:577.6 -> 0.259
